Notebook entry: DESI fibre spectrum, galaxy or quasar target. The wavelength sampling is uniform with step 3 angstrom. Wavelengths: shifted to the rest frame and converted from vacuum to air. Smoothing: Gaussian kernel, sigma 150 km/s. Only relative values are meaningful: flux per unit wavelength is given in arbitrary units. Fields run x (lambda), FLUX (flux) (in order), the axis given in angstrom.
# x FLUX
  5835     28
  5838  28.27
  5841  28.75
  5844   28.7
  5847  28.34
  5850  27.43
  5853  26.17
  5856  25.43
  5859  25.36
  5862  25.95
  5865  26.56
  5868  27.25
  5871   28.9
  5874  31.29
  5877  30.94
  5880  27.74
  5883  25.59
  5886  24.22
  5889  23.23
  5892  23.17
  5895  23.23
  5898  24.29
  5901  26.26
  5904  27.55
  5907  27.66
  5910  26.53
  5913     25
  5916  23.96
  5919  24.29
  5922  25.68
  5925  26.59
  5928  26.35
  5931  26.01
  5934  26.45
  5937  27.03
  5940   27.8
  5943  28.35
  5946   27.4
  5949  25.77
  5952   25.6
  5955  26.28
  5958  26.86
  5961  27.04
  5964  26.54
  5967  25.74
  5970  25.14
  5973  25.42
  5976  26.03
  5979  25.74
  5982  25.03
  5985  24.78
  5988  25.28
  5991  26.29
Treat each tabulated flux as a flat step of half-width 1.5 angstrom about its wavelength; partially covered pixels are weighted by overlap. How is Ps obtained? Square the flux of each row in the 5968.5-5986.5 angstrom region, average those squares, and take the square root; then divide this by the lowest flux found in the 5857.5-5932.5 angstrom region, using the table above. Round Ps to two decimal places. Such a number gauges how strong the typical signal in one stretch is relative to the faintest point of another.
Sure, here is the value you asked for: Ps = 1.09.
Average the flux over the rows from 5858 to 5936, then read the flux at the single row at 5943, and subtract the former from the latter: 2.2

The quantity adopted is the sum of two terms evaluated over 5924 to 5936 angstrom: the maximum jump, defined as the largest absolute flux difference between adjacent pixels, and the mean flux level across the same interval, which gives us 26.8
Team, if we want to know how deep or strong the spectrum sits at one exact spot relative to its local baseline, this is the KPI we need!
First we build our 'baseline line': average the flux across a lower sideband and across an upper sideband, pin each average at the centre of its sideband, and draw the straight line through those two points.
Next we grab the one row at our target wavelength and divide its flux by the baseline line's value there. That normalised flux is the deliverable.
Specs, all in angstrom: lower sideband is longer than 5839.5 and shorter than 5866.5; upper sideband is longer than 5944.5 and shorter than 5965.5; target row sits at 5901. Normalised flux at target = 0.98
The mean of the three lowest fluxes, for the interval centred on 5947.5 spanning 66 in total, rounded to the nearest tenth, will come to 24.5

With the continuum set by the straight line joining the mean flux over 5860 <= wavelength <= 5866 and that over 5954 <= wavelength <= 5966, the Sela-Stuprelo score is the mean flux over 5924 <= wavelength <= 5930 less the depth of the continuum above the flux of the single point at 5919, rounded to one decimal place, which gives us 24.3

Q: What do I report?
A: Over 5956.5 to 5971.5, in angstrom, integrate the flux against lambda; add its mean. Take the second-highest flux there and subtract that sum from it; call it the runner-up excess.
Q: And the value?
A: -393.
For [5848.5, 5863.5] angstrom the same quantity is -391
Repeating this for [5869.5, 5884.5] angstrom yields -431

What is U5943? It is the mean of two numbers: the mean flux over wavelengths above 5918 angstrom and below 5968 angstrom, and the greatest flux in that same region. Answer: 27.4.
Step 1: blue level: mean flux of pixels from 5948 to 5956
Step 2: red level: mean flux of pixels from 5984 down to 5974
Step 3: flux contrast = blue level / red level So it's 1.01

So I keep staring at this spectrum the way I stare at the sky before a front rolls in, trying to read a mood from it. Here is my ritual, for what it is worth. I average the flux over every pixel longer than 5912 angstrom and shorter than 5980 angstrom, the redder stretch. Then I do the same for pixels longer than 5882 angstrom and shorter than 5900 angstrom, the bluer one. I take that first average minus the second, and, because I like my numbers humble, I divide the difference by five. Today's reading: 0.4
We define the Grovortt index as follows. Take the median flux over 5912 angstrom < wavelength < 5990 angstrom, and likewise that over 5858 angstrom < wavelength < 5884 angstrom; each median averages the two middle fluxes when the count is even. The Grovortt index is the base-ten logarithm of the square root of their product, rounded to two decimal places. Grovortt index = 1.42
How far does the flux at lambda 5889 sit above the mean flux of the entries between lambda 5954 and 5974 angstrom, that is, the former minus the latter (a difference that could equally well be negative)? -2.9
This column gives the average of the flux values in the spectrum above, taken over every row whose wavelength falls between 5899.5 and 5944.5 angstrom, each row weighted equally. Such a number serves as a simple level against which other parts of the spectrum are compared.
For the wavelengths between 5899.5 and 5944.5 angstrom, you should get 26.4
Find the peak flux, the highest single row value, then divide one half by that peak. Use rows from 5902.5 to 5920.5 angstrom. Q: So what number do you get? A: 0.0181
